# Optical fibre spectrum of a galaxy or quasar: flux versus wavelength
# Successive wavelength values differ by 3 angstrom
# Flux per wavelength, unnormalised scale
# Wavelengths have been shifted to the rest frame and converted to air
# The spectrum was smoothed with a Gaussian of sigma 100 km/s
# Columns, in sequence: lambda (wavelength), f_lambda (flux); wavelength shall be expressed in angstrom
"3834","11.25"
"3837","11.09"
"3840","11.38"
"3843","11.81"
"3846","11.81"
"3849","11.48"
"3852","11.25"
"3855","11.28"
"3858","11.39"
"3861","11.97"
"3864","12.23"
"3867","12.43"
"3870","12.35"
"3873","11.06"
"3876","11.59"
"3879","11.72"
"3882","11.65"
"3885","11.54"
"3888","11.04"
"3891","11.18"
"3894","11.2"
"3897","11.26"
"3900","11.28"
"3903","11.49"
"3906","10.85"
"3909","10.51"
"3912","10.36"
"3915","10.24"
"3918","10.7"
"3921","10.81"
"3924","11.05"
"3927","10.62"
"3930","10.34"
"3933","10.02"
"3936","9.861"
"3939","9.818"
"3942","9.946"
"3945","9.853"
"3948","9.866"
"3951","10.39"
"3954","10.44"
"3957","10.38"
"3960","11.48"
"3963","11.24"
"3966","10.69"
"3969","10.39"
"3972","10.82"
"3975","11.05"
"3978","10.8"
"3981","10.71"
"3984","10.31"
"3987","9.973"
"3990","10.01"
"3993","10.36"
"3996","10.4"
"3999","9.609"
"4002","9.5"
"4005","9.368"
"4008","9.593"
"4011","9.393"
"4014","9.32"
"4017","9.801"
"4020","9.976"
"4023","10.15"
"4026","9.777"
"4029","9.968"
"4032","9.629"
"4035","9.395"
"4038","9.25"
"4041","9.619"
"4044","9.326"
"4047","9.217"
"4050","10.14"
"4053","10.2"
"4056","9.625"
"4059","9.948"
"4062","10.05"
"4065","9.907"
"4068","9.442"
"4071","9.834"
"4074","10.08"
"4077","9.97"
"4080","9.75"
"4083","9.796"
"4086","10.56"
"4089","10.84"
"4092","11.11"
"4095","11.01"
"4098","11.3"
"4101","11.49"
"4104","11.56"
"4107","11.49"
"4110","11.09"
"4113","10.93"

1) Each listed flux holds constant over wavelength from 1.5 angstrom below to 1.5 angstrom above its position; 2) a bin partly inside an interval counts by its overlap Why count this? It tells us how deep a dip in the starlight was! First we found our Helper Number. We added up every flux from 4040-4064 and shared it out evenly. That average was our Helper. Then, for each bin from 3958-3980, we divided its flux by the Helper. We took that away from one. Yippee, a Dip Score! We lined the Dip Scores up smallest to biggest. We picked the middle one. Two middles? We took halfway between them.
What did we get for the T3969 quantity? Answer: -0.11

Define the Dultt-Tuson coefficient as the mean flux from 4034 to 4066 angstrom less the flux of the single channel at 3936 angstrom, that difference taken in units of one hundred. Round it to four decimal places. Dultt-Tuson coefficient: -0.0016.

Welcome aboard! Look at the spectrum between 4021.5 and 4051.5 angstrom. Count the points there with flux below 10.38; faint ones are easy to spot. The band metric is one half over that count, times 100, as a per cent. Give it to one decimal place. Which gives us 5.0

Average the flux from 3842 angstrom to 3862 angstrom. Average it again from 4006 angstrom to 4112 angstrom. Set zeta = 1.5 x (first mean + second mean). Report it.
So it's 32.5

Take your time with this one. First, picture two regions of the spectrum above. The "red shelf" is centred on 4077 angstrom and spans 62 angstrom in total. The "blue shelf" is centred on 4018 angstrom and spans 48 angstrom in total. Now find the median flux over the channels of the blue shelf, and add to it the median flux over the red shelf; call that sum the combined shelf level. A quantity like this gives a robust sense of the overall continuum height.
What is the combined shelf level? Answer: 19.7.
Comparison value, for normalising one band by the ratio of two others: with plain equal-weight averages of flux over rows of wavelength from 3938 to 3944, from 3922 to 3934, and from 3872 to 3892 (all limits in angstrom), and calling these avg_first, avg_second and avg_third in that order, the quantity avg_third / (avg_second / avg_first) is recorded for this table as 10.7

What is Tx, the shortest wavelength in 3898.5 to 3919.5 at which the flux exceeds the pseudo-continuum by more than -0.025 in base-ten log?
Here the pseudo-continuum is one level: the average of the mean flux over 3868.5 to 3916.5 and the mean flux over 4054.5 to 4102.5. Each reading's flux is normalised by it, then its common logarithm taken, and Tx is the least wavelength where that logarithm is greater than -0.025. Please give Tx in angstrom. 3900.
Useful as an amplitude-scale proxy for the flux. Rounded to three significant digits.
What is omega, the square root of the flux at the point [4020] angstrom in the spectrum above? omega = 3.16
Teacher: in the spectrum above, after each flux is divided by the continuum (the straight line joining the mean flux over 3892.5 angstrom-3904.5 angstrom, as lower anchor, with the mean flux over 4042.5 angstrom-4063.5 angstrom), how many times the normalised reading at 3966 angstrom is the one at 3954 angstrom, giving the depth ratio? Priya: 0.97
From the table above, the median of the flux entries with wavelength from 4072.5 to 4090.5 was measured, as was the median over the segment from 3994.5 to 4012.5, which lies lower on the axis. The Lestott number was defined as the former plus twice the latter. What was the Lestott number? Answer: 29.1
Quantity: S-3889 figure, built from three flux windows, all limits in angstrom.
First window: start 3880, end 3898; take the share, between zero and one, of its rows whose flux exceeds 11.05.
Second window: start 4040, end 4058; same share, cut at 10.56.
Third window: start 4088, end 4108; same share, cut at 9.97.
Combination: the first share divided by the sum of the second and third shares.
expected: 0.8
